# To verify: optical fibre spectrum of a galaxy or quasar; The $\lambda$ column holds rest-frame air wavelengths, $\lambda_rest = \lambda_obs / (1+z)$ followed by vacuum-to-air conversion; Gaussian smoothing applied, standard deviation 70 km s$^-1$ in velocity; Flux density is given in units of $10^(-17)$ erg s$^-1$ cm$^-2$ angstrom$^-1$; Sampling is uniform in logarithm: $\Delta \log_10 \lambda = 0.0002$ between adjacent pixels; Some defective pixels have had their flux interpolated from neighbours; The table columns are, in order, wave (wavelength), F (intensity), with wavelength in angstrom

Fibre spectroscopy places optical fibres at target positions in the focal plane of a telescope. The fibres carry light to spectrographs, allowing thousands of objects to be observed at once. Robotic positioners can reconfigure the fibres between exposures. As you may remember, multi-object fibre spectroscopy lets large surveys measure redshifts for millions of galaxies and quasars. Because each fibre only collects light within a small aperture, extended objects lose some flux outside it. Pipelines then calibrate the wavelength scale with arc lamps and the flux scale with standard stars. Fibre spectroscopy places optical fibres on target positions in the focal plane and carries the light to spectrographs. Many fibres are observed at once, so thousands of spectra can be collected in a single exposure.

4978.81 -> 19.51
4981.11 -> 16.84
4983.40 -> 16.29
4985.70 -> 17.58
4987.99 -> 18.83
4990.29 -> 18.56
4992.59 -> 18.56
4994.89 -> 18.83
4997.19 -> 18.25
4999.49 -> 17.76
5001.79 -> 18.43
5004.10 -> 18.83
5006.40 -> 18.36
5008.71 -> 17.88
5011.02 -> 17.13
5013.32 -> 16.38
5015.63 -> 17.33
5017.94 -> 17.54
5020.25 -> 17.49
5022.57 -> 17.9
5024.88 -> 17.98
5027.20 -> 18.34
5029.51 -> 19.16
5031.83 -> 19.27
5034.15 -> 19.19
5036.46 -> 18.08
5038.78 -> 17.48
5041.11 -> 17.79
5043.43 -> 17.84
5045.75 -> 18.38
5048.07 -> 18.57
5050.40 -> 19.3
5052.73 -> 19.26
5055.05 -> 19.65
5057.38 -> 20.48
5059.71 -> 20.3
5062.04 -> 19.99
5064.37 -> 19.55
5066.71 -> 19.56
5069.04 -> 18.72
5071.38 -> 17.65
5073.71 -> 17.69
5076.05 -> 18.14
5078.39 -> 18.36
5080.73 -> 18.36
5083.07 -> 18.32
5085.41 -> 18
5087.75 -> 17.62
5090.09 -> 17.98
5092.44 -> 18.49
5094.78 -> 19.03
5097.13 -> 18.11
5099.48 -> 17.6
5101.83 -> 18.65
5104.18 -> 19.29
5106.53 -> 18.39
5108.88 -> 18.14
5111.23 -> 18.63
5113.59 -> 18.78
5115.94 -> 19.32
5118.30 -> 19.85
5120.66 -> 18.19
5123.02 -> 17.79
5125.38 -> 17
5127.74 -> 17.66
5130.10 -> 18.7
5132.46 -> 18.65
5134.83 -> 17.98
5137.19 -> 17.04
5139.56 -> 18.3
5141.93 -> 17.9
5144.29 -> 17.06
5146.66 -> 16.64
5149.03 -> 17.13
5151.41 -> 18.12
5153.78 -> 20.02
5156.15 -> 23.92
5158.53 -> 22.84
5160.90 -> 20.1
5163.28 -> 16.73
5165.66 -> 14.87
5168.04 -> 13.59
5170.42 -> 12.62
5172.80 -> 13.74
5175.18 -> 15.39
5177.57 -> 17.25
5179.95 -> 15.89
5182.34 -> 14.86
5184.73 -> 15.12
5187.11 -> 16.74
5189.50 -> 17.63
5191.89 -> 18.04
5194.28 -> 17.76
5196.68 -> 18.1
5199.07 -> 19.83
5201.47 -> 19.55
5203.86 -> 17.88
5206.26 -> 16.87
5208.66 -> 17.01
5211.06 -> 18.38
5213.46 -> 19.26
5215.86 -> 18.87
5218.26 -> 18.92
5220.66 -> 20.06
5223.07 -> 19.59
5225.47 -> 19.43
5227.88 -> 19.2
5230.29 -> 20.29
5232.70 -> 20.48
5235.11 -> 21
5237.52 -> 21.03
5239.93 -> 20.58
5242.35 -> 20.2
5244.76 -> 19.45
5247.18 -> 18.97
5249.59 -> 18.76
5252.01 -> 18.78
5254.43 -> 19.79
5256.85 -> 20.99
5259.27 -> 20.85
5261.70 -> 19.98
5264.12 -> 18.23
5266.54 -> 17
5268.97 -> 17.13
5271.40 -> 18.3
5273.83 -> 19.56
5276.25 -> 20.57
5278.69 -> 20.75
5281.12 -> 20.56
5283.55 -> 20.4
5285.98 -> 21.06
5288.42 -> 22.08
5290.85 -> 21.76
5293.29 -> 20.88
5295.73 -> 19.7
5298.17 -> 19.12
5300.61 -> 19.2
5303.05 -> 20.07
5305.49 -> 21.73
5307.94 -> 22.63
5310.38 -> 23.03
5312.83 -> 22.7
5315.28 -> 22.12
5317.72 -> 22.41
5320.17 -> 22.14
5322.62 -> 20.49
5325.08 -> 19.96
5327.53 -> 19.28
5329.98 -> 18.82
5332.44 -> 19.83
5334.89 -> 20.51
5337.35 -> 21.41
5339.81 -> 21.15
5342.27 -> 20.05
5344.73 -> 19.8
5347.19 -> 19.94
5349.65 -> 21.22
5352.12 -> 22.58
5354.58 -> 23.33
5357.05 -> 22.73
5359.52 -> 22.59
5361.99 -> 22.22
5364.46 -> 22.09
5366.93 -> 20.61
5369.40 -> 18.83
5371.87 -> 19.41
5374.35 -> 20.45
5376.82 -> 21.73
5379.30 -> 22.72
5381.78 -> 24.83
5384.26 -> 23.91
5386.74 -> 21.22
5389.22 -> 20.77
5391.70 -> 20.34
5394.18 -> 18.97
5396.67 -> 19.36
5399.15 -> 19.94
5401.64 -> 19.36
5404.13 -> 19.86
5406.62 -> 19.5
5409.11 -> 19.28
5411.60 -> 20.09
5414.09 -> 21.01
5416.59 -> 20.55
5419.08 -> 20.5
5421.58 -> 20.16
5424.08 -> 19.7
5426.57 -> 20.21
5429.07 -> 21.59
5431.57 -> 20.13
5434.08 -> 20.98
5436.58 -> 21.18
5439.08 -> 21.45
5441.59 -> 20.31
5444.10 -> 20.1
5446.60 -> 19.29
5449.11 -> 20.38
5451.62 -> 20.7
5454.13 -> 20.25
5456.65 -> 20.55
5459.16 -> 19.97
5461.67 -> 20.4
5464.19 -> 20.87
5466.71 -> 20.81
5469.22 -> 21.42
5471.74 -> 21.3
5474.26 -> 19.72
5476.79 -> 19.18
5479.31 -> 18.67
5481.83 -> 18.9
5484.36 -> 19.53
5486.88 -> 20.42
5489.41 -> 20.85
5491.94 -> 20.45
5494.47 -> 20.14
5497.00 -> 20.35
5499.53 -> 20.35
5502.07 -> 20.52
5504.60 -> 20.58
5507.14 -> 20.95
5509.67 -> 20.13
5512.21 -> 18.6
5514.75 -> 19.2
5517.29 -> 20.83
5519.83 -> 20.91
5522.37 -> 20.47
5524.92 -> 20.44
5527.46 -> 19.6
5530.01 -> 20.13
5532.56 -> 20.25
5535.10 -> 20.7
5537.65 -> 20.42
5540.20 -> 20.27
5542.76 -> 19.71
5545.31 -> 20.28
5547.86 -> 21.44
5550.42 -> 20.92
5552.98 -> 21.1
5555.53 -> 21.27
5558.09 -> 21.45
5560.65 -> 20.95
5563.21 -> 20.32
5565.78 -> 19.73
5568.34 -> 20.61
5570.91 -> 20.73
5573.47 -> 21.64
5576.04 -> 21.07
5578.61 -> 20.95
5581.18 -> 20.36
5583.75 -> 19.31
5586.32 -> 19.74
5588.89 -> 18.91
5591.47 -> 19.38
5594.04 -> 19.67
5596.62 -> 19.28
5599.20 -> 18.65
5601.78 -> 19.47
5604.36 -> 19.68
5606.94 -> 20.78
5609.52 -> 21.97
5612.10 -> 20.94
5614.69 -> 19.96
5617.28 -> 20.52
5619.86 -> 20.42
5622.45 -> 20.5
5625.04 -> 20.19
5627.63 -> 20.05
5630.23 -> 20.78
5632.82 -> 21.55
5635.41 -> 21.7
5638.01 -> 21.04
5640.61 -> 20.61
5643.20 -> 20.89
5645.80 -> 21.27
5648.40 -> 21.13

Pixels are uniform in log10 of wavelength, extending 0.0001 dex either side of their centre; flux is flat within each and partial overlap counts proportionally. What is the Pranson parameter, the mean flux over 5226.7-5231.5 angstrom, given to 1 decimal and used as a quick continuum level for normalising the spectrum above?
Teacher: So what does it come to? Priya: 19.7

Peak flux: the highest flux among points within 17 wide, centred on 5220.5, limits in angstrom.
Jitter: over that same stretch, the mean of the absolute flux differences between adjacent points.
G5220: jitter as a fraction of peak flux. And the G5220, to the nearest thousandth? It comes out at 0.020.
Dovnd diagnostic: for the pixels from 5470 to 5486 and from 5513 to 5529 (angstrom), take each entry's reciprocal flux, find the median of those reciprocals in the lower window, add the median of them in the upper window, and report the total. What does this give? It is 0.101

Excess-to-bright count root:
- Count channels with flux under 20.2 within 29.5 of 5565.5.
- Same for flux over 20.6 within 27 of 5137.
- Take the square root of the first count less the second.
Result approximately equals 2.2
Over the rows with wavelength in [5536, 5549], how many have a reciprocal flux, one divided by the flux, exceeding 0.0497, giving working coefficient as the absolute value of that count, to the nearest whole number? 1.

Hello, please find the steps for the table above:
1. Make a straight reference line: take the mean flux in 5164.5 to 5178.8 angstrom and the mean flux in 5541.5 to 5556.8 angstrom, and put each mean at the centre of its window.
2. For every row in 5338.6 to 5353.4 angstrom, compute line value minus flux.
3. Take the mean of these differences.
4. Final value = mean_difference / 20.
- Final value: -0.17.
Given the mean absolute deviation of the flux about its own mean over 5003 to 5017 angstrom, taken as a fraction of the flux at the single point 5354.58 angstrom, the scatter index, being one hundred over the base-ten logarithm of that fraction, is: -66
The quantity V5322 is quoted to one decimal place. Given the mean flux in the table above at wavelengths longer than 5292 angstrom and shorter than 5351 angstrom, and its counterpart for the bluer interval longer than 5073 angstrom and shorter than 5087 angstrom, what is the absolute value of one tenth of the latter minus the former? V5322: 18.9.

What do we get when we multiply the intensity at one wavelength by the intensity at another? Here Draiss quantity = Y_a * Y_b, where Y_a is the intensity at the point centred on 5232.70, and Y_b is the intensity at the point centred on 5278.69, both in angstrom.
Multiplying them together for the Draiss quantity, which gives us 425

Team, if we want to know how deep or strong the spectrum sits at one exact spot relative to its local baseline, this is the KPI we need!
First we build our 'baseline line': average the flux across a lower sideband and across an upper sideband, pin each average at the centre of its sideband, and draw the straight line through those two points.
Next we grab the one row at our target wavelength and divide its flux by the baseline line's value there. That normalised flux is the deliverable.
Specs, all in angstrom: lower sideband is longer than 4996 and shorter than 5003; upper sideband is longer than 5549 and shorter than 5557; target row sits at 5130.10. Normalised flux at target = 0.992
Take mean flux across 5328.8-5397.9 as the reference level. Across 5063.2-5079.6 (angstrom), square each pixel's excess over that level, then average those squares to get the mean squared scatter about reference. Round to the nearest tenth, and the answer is 7.3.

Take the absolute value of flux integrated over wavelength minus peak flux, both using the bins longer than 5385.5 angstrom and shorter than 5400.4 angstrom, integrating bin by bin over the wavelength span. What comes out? 278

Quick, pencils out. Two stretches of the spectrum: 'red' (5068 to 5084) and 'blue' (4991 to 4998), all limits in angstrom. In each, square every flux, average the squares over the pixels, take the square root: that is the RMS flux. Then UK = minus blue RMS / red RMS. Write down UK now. -1.020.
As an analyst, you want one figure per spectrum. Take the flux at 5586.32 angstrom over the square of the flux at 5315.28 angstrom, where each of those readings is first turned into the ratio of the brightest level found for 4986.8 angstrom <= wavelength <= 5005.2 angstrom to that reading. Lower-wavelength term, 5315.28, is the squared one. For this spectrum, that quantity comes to 1.316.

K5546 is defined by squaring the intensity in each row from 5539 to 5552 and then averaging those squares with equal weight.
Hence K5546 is 422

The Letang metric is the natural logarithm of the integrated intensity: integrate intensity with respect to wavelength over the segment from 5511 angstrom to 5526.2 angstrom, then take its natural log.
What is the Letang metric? 5.72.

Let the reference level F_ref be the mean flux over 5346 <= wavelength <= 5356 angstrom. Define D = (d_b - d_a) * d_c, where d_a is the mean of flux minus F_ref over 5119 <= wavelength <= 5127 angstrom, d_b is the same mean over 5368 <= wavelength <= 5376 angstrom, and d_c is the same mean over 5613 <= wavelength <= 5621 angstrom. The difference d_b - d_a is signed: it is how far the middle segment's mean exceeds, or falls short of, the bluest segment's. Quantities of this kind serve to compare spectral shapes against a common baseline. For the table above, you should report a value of -3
